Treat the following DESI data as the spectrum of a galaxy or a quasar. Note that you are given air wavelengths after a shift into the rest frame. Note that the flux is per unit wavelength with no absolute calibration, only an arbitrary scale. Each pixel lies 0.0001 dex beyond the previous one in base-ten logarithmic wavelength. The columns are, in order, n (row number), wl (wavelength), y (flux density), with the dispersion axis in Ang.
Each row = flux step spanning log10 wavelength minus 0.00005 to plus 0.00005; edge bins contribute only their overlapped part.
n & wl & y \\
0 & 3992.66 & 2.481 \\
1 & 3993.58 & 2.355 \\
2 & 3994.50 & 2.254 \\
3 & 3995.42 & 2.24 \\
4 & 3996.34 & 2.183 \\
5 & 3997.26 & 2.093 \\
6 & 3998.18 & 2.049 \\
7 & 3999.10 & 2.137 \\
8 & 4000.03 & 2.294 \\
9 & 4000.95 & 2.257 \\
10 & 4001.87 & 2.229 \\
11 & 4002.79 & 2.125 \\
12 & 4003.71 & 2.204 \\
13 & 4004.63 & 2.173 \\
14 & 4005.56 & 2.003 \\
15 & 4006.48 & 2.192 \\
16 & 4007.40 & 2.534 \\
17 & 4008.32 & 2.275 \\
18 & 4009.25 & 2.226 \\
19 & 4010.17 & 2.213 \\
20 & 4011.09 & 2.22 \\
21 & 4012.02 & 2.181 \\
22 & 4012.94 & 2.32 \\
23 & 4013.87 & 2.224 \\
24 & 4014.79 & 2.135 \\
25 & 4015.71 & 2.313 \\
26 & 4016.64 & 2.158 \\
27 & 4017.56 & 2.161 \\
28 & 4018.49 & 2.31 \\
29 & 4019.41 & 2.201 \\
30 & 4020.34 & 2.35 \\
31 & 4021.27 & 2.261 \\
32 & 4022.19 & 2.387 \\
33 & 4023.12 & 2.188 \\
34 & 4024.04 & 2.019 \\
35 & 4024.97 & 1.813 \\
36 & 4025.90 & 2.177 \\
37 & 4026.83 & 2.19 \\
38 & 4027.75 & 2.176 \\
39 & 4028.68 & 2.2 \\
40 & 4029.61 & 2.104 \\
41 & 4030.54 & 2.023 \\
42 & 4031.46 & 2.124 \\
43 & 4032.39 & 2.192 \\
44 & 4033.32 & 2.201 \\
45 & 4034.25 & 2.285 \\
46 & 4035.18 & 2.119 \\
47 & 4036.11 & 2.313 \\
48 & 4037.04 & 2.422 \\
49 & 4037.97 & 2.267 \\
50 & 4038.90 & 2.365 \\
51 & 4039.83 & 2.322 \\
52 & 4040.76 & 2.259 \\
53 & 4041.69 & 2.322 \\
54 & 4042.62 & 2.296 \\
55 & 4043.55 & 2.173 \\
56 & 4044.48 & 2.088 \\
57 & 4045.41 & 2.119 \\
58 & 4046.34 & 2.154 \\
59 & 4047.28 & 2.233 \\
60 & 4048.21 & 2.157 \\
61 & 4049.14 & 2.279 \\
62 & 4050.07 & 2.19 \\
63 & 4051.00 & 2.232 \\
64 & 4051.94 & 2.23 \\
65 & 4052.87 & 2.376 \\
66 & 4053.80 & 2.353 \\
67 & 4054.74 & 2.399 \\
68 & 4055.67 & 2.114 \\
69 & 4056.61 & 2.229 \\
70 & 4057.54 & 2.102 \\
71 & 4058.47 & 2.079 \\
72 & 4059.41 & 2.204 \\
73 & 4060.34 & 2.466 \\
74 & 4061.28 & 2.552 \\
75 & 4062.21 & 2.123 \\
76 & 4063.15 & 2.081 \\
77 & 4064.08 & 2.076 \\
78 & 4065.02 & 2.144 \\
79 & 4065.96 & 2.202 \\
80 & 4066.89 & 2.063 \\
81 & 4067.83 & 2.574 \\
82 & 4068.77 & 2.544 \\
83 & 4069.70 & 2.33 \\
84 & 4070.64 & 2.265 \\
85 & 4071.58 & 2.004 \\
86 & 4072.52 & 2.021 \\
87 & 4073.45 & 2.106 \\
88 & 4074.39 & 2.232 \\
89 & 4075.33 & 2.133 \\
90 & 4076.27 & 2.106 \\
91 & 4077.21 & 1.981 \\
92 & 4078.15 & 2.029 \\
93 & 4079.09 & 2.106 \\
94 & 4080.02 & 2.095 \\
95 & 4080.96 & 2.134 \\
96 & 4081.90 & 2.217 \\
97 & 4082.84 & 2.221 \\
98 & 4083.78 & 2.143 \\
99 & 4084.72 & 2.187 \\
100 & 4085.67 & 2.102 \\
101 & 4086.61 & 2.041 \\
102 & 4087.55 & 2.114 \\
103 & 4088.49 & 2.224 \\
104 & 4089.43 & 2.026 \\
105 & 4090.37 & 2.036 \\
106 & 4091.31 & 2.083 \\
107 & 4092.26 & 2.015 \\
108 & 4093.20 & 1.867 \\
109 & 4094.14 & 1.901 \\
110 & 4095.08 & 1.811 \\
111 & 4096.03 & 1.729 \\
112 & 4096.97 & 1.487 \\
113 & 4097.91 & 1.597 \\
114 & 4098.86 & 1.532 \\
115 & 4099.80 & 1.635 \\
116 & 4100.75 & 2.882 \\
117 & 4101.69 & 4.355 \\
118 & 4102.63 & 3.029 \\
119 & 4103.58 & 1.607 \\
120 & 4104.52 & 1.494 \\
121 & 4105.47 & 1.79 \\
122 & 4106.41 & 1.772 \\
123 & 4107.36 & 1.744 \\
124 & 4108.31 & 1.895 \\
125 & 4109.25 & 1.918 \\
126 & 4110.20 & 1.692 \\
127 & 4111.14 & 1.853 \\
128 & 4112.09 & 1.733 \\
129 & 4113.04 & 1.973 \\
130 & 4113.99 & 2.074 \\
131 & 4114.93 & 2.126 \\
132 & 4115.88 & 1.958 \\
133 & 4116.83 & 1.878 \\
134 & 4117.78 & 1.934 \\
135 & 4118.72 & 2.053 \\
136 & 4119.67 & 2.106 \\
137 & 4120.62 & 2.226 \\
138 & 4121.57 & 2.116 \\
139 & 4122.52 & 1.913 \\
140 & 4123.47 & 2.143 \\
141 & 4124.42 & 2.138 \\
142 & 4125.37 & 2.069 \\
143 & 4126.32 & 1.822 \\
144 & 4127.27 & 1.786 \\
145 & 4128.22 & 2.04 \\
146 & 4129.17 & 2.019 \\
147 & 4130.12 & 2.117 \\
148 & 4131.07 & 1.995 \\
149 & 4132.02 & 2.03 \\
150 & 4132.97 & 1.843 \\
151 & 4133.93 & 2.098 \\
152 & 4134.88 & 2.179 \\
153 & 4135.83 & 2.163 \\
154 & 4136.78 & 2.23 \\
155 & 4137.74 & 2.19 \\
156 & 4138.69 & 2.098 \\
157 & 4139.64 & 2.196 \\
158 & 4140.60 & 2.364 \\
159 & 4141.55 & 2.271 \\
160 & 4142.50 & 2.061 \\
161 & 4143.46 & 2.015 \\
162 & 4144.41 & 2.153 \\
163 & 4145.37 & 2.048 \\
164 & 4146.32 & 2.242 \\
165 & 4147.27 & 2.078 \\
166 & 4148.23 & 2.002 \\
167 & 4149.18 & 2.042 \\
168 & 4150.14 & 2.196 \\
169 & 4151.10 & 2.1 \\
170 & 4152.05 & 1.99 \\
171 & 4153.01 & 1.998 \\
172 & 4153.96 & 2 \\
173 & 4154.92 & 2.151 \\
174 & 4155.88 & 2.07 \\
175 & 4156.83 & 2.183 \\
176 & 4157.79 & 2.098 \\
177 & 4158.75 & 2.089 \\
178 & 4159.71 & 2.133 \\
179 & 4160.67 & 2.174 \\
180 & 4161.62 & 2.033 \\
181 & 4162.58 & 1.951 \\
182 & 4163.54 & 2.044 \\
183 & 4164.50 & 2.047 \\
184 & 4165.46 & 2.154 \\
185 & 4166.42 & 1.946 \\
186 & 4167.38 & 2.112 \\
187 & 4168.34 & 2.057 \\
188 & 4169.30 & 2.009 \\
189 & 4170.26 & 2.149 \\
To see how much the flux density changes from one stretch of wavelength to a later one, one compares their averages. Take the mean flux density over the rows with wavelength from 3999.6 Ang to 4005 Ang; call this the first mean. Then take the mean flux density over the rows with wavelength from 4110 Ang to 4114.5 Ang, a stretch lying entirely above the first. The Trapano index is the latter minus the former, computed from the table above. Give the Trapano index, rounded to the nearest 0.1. -0.3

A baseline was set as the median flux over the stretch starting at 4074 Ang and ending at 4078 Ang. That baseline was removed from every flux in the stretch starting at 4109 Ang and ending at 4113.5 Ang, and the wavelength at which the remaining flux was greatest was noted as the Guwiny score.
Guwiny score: 4113.04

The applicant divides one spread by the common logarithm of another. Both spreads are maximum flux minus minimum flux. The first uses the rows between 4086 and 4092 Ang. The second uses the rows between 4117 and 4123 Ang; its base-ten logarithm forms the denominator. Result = -0.39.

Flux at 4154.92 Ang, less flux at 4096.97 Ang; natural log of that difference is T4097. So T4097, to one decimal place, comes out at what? -0.4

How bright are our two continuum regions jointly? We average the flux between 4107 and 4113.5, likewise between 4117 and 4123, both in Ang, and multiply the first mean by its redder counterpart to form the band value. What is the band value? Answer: 3.8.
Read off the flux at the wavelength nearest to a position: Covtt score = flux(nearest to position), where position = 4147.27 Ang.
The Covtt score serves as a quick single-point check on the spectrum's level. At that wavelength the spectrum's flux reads 2.078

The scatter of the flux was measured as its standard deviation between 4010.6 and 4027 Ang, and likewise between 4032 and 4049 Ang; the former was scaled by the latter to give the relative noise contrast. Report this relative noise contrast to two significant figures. 1.4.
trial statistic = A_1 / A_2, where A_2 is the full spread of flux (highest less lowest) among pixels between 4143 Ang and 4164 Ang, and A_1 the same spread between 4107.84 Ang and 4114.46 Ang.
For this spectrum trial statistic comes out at 1.3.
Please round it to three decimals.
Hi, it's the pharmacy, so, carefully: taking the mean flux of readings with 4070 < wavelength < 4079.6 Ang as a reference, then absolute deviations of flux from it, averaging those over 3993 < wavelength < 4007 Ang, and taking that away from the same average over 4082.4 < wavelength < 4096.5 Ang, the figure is 0.011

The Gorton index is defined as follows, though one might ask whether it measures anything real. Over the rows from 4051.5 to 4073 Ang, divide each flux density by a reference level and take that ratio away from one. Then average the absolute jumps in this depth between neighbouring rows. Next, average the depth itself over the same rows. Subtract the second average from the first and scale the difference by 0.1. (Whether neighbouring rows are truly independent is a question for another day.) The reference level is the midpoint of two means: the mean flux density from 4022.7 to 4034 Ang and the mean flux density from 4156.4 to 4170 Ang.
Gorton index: 0.014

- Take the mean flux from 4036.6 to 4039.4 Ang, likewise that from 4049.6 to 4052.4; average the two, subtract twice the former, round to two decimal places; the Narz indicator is -2.42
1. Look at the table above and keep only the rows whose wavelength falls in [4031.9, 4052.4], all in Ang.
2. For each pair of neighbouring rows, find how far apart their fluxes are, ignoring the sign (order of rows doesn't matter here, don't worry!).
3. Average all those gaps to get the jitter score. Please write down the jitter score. 0.081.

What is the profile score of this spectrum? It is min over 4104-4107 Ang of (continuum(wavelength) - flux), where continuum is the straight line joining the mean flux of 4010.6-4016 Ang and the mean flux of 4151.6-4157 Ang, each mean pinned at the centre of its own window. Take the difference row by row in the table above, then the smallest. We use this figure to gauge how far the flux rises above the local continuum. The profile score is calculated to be 0.33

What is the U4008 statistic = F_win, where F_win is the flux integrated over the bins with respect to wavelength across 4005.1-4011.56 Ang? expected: 14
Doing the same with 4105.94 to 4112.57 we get 12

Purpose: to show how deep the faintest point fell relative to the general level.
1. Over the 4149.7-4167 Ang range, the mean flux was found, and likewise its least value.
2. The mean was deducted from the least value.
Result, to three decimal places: -0.129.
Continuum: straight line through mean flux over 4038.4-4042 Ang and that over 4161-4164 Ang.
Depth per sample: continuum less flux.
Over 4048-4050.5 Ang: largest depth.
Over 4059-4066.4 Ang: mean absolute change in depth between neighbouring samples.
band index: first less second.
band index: 0.004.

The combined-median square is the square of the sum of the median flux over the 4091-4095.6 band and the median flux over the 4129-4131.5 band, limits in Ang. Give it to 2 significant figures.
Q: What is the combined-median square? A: 15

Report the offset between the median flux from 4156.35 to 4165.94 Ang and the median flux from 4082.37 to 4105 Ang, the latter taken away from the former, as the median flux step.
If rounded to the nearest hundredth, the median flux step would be 0.06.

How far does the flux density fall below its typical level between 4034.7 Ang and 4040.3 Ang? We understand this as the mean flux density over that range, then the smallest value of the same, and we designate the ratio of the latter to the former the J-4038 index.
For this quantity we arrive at 0.921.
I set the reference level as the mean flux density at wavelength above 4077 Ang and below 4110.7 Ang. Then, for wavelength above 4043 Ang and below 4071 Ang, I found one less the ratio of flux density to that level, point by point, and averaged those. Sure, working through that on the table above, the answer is -0.10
